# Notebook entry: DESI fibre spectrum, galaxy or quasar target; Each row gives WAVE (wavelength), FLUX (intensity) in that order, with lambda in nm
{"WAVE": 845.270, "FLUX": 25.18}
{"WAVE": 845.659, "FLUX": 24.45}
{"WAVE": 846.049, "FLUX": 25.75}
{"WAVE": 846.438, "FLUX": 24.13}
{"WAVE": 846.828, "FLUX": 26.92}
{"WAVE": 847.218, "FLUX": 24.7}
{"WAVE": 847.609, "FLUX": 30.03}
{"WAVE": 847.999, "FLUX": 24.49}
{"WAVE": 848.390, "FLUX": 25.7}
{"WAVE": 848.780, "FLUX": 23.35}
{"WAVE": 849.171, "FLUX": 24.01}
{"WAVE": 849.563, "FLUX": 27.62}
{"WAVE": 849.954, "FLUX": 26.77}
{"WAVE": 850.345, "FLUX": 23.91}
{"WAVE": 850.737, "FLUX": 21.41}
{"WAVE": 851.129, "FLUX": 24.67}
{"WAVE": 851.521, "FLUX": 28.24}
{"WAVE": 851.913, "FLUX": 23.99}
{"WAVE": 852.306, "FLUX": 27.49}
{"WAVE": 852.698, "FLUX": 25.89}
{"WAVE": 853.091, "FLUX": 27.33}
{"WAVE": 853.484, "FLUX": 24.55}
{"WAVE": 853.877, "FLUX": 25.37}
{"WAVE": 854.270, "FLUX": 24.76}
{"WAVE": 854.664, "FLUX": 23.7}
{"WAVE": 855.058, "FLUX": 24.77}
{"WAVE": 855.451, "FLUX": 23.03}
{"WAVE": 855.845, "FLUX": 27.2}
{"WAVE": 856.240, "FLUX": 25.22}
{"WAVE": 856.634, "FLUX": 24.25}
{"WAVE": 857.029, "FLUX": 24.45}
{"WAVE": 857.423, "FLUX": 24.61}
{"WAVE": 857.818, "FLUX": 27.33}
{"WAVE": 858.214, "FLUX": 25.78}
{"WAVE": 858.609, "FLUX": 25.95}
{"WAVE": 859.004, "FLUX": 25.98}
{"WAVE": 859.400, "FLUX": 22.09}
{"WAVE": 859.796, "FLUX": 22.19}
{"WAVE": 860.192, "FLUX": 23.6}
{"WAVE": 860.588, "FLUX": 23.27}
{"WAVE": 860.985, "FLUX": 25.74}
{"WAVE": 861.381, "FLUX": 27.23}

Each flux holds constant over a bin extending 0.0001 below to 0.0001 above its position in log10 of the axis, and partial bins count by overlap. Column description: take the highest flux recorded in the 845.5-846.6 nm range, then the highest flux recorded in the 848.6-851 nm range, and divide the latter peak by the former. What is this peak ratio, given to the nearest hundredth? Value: 1.07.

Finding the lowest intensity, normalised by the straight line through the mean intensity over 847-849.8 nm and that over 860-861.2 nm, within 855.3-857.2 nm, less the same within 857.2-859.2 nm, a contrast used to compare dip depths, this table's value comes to -0.073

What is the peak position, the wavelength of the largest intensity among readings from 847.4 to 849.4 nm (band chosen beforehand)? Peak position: 847.609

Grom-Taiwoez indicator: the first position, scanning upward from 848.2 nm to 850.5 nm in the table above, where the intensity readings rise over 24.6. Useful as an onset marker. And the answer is 848.390 nm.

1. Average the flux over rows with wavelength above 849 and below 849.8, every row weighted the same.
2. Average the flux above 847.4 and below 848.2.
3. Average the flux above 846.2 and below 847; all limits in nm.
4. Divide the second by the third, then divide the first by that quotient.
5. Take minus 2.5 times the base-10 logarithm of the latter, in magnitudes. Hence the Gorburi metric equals -3.46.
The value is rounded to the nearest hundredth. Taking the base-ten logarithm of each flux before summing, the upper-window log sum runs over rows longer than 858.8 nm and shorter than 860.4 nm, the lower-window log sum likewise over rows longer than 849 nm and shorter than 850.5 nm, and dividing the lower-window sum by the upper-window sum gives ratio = 1.03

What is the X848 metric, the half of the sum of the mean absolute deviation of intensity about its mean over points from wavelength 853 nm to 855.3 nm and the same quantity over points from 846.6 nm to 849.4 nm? 1.26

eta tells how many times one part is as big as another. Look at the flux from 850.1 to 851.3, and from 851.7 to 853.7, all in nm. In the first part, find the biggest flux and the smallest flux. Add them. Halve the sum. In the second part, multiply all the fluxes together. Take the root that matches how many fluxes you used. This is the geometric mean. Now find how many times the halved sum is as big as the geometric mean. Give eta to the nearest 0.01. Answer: 0.89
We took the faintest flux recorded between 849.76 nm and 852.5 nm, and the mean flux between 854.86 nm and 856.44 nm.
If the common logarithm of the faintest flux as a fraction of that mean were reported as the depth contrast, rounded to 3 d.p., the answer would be -0.068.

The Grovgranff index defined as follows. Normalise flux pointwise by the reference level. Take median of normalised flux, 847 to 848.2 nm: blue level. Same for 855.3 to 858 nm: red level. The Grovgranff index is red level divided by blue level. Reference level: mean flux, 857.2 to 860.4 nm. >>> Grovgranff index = 1.00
